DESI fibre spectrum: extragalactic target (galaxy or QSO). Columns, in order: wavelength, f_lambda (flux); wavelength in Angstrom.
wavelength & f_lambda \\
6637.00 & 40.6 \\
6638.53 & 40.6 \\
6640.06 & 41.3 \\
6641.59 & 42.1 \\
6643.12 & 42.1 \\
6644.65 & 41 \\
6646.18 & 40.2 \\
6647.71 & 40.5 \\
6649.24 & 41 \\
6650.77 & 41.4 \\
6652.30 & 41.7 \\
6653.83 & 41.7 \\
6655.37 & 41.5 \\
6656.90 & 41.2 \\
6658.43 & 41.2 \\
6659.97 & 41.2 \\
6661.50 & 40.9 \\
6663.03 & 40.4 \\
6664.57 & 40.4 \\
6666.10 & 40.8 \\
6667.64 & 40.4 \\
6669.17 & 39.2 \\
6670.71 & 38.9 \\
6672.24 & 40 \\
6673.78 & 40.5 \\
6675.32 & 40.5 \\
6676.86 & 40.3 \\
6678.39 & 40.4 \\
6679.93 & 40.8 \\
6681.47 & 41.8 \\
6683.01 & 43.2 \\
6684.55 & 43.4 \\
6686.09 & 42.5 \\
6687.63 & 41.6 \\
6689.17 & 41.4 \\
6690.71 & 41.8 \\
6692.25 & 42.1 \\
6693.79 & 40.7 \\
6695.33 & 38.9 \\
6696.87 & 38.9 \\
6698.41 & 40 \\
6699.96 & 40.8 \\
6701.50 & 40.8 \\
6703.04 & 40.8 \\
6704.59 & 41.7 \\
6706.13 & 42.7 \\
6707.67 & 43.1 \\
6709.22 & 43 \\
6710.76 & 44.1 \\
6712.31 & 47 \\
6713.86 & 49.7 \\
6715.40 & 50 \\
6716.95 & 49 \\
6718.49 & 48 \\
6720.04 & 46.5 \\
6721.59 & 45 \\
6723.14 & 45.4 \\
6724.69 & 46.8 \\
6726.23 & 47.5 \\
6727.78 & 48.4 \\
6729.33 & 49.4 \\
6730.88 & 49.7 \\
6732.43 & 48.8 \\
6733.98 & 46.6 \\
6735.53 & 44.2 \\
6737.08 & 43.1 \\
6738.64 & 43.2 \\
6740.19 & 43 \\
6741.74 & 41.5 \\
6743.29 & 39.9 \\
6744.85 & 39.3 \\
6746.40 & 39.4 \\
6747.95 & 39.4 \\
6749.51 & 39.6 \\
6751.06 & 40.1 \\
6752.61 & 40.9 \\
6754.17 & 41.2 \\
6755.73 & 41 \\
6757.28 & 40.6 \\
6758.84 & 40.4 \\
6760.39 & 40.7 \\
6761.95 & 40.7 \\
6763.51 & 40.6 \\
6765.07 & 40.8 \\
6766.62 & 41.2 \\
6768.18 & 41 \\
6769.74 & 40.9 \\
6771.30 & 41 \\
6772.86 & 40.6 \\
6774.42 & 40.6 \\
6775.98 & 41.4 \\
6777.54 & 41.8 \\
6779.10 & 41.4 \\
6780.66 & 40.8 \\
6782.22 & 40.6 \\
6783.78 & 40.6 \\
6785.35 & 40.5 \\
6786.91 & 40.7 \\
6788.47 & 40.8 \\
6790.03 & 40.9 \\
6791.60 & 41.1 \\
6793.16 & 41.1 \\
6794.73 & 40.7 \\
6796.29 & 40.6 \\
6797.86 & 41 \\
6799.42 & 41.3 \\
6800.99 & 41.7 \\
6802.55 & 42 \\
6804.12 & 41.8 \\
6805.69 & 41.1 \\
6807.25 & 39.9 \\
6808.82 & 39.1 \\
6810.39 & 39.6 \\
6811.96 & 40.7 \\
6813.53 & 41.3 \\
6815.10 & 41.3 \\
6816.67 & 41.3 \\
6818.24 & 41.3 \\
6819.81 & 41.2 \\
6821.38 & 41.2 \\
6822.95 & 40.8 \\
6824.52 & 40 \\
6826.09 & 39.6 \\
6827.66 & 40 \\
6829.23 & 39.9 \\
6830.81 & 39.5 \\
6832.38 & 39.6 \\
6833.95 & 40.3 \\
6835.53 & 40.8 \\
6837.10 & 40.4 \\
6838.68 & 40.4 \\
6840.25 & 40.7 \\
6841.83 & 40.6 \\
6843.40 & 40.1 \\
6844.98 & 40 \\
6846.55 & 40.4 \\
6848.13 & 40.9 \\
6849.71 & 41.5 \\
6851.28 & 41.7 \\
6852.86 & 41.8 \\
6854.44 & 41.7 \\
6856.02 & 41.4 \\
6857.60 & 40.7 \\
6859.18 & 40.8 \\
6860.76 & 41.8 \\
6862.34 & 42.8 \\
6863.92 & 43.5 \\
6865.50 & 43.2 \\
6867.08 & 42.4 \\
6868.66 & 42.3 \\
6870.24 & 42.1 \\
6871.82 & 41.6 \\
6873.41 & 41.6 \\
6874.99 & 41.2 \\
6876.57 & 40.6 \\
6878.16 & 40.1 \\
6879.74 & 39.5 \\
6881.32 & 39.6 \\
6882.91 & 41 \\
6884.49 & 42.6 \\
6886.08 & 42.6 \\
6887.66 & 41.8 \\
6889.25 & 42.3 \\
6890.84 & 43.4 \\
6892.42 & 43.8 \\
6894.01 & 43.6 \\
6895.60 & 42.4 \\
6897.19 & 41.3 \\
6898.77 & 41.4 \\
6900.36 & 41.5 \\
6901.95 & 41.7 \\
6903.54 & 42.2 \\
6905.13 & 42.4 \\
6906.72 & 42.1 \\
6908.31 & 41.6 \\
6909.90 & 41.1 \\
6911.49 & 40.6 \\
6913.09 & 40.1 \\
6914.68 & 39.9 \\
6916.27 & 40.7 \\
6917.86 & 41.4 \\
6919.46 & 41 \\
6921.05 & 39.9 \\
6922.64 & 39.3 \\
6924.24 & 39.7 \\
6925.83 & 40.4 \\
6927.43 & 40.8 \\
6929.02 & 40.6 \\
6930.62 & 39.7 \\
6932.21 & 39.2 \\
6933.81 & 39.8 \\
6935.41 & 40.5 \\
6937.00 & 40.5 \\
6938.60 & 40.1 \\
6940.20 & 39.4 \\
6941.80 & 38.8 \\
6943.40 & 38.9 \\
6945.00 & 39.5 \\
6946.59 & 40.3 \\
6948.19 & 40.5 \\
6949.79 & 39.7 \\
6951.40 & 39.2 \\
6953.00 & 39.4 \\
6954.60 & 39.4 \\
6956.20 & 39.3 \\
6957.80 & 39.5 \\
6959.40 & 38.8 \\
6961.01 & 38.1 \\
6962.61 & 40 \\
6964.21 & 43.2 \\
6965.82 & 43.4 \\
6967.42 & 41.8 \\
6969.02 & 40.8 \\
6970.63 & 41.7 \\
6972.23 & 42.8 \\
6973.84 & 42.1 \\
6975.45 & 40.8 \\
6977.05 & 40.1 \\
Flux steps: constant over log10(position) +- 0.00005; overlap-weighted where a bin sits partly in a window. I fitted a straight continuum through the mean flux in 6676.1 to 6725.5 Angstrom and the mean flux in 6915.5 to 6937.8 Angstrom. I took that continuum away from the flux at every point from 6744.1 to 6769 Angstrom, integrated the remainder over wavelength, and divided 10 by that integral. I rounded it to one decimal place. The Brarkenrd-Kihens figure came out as -0.2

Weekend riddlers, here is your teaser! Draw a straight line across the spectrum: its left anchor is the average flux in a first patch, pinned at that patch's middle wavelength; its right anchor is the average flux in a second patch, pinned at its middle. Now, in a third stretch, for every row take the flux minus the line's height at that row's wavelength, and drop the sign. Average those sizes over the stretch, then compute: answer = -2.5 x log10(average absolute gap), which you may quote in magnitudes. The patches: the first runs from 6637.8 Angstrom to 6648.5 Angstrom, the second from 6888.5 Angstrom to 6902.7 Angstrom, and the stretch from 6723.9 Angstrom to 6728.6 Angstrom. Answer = -2.0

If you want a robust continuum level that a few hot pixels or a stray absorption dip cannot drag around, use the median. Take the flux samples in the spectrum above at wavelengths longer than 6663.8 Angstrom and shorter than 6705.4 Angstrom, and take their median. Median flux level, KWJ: 40.8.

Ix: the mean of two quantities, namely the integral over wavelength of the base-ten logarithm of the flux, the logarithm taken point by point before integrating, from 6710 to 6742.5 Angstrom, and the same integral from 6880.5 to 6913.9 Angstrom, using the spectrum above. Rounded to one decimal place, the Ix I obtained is 54.2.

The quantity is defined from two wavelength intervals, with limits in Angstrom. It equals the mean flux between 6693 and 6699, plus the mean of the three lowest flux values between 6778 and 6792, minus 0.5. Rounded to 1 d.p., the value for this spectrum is 79.7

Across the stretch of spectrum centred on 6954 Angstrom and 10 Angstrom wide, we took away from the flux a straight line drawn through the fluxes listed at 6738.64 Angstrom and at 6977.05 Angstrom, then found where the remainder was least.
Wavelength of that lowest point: 6951.40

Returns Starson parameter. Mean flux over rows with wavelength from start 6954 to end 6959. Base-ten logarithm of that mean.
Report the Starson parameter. 1.60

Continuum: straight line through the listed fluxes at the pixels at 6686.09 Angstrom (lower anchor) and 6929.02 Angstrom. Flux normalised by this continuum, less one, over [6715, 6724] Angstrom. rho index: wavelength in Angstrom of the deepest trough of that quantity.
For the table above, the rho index 6721.59 Angstrom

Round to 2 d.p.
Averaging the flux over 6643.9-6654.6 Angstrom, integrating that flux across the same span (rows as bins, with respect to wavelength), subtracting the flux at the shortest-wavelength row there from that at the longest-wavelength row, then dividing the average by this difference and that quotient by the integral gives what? 0.13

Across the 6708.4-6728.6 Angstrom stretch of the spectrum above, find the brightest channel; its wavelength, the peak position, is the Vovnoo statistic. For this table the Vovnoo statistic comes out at 6715.40 Angstrom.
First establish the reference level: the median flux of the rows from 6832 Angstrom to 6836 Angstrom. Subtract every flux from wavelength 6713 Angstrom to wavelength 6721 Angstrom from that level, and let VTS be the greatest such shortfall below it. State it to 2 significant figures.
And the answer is -6.2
